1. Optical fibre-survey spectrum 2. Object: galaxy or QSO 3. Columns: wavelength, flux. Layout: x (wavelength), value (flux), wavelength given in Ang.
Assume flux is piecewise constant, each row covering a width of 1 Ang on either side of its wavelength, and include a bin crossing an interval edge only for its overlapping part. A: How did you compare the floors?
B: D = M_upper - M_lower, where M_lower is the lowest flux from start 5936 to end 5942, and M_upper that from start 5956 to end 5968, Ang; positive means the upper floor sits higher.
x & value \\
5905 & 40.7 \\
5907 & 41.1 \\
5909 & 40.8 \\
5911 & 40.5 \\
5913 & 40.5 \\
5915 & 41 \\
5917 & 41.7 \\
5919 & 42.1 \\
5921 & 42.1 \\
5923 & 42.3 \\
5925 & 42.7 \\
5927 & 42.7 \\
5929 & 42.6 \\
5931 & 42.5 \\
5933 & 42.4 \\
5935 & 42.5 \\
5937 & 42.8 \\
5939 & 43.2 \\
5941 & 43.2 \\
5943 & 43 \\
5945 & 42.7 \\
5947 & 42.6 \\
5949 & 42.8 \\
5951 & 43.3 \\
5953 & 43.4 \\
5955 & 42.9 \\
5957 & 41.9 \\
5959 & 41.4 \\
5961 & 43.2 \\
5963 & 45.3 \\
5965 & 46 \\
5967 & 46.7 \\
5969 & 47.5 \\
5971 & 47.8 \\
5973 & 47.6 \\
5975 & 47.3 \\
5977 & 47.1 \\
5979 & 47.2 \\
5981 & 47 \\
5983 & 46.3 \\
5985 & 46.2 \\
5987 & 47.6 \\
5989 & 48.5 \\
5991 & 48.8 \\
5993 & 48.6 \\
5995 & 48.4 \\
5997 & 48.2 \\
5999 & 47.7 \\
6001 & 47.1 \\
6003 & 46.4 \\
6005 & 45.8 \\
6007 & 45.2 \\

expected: -1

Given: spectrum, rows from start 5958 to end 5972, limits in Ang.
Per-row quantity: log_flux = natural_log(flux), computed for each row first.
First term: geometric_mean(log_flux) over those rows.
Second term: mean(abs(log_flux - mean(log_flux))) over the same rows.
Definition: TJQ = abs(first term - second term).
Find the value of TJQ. 3.77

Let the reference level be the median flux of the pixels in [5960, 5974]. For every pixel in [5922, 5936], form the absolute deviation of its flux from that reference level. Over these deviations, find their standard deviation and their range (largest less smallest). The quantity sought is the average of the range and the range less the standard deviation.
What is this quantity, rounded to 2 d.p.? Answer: 0.33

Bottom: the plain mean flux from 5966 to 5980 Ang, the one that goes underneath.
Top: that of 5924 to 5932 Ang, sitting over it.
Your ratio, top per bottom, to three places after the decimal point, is 0.901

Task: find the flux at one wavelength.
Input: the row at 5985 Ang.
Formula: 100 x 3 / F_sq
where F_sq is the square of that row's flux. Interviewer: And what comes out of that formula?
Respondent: 0.14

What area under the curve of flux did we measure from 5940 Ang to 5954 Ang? 602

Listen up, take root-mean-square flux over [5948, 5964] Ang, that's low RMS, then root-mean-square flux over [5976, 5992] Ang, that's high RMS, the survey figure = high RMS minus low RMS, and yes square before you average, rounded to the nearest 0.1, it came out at 4.3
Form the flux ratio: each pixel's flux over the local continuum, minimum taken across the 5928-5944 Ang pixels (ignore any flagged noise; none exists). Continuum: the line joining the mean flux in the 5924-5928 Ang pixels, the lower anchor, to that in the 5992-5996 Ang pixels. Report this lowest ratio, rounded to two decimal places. 0.97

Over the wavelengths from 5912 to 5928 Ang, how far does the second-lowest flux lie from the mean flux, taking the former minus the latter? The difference -0.89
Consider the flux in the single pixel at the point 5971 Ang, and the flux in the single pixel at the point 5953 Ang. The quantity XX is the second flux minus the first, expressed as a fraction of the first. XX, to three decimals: -0.092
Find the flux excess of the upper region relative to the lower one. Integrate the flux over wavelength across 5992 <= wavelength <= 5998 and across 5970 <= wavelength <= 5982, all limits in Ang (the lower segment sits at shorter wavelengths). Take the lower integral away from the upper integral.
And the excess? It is -278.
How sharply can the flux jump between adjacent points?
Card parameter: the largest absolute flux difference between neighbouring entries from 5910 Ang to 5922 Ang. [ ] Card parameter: 0.70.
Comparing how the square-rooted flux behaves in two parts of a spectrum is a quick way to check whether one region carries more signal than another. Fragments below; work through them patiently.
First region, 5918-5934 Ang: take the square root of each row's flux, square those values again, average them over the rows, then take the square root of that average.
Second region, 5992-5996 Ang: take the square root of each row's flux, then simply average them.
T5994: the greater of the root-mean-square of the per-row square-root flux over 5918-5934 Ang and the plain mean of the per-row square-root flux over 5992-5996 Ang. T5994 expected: 6.96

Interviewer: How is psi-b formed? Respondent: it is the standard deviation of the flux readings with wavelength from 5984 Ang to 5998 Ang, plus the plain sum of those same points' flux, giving 337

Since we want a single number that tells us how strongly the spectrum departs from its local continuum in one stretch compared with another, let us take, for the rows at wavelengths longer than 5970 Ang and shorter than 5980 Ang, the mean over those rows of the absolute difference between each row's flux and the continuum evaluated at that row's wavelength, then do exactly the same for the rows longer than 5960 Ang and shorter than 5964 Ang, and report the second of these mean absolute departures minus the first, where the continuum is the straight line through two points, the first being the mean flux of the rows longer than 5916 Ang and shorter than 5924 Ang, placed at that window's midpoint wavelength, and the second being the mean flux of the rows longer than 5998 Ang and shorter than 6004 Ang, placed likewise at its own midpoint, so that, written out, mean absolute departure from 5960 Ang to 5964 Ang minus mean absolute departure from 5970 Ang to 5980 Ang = -1.0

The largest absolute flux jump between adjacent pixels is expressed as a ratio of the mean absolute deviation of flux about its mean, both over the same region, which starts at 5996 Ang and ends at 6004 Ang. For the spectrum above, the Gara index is 1.2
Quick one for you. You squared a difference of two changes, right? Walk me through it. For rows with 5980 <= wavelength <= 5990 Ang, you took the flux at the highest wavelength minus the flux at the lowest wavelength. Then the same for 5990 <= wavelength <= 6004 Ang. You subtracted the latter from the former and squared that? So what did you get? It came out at 15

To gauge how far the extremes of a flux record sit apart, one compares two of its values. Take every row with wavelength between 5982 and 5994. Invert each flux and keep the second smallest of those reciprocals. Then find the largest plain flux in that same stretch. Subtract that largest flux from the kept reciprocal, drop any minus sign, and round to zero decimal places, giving 49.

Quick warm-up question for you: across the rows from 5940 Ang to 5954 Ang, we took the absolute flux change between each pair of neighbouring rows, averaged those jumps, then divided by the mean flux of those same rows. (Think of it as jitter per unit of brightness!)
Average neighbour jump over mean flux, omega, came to 0.0054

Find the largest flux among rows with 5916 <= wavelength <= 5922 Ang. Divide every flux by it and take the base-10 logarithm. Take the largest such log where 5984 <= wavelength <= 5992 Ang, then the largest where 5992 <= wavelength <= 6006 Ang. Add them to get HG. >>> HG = 0.13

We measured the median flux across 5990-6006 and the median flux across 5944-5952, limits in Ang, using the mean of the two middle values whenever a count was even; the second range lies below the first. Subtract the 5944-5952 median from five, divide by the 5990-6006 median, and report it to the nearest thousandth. -0.787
